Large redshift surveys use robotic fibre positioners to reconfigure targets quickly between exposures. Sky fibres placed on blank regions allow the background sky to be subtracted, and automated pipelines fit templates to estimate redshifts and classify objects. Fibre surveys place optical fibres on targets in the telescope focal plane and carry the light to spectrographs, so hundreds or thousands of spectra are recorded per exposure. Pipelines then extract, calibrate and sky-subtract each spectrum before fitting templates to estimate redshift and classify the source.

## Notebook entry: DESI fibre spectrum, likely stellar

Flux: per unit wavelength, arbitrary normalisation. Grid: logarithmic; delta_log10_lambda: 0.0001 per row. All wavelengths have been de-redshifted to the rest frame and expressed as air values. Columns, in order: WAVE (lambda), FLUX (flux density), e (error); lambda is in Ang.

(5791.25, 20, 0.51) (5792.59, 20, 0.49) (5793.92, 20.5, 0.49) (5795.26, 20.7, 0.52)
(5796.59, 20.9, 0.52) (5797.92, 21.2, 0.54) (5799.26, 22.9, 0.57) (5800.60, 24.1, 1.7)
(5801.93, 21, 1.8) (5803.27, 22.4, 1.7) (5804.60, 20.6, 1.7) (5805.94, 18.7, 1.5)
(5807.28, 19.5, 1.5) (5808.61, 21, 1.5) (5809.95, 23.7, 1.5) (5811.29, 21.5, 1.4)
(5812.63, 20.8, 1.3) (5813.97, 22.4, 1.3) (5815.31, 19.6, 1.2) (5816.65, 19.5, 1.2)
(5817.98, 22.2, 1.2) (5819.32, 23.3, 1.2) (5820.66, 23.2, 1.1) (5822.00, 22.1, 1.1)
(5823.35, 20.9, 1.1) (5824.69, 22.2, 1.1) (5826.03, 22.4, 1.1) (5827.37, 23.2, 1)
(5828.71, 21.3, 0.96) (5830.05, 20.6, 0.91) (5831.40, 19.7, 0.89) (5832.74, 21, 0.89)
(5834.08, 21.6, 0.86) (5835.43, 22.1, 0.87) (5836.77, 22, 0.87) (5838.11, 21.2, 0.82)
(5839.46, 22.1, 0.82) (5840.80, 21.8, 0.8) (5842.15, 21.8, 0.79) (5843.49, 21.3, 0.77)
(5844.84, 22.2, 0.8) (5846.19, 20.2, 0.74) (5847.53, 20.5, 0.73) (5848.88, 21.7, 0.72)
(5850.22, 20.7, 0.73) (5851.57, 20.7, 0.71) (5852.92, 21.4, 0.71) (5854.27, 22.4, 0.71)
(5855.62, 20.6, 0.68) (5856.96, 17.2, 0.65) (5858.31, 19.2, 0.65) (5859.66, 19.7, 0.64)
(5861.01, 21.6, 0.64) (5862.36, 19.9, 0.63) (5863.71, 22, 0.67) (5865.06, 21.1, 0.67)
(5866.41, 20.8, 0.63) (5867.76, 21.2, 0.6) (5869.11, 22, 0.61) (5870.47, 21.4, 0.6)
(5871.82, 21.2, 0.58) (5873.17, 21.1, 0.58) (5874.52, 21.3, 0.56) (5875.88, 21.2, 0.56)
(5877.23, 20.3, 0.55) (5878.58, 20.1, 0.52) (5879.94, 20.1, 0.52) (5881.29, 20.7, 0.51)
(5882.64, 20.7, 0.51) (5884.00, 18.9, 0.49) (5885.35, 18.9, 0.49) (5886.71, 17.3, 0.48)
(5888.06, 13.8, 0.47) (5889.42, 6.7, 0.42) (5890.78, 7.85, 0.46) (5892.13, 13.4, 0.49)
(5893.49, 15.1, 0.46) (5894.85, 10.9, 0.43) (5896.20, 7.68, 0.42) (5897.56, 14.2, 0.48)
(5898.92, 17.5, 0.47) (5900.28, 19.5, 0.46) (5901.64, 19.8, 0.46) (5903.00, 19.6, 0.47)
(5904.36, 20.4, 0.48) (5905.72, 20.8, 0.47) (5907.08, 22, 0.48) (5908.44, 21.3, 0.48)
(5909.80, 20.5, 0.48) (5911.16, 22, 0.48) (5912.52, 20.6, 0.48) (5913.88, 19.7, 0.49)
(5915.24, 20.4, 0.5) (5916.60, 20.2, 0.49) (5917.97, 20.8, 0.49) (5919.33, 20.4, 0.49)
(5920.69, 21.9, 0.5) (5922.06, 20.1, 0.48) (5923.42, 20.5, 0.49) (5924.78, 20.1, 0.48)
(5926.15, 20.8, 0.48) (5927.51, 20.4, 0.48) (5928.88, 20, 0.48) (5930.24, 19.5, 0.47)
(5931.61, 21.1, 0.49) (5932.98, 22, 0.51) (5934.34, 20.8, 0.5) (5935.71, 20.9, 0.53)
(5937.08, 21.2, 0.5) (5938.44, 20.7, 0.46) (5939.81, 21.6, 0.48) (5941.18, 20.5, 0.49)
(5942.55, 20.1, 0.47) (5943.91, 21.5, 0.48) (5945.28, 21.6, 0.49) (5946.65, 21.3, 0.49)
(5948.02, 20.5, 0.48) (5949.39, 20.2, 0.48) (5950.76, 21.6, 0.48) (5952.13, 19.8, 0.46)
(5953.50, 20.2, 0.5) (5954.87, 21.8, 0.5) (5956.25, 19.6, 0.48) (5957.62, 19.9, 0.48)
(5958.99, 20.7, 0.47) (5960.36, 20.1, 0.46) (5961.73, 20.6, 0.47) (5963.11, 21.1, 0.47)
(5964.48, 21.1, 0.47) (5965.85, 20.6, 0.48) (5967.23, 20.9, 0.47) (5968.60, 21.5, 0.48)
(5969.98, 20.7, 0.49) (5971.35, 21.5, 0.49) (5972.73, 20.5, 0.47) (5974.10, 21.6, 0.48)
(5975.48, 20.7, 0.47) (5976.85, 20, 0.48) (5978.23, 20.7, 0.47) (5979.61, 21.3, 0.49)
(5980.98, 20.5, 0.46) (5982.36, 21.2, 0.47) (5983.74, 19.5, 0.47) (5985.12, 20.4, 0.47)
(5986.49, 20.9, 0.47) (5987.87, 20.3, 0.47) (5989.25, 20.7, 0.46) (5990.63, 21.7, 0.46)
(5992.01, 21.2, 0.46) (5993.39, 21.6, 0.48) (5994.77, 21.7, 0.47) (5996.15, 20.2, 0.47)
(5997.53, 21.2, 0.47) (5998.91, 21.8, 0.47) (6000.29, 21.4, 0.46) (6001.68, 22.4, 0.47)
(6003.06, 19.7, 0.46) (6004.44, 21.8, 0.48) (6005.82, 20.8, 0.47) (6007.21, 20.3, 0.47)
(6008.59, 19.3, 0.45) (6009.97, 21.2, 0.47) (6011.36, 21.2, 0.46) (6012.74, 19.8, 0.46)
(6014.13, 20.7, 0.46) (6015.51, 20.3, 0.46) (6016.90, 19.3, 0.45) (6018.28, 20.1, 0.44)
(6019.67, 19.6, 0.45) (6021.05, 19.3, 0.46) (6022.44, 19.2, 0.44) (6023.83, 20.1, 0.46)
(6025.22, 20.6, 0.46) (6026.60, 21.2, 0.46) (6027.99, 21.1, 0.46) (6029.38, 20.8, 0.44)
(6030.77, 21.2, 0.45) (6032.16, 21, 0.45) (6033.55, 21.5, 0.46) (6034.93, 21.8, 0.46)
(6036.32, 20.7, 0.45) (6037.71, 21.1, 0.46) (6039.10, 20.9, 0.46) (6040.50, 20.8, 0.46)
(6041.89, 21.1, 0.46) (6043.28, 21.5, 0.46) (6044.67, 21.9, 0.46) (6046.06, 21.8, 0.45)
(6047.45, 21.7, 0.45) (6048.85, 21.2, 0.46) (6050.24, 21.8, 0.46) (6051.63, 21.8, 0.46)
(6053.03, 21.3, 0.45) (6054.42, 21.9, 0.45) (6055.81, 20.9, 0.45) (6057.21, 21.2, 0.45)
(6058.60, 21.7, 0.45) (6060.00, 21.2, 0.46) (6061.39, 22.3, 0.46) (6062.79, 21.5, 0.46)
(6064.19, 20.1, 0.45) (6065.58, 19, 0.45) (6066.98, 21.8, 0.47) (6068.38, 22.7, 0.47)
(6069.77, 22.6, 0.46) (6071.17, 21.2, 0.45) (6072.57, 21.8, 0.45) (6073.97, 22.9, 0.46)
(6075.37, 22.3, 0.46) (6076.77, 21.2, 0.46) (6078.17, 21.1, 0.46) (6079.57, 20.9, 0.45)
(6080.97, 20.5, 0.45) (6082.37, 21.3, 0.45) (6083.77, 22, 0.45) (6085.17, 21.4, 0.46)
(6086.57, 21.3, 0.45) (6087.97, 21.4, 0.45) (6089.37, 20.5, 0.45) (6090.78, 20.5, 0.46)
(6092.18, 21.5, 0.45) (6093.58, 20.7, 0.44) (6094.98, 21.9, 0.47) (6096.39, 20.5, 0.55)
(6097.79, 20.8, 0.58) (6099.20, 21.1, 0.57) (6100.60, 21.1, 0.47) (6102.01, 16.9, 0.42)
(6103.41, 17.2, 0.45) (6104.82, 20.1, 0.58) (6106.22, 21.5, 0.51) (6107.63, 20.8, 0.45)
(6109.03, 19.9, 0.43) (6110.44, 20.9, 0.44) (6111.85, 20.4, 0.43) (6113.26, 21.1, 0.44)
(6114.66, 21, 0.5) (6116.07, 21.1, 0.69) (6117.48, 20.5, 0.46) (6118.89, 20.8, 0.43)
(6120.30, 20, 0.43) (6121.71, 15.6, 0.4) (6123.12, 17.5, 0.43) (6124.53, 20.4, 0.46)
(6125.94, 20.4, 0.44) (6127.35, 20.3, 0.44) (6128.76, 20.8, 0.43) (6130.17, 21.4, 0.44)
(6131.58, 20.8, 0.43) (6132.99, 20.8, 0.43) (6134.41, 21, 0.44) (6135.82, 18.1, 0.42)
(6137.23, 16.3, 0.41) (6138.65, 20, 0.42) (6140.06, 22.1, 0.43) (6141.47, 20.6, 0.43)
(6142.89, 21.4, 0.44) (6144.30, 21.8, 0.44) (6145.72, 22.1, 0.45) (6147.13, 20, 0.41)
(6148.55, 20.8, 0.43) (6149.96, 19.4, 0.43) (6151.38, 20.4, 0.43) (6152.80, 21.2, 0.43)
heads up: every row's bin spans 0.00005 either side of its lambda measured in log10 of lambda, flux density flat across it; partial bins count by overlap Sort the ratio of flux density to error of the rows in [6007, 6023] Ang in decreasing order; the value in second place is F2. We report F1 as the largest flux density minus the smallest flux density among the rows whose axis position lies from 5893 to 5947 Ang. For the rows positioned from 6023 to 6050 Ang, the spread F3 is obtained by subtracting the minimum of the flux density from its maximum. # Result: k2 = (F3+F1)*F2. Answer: 736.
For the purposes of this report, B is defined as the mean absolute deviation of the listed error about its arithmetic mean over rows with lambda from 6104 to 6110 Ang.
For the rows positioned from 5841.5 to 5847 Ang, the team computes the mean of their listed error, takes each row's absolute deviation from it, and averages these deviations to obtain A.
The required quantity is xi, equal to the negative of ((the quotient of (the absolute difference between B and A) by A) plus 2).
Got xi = -3.6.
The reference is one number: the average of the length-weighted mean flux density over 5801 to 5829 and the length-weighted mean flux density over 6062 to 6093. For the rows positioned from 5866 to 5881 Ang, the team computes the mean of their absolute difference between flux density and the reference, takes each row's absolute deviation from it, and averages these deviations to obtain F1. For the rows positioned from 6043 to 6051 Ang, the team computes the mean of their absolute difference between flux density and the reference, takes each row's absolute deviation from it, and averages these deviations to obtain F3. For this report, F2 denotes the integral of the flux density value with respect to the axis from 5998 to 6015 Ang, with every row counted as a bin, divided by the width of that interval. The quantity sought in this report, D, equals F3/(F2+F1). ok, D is 0.005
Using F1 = 0.4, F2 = 20.9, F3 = 0.1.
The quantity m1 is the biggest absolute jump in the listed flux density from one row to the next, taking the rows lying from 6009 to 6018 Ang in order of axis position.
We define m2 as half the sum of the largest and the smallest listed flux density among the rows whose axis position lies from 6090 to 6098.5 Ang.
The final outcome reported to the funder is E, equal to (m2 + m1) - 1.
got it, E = 21.6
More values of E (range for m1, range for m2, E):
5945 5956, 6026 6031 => 21.8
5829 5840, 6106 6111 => 21.0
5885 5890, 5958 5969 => 26.9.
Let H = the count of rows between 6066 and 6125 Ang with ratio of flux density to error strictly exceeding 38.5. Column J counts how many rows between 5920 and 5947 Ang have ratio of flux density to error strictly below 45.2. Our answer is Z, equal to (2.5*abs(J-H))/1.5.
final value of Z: 27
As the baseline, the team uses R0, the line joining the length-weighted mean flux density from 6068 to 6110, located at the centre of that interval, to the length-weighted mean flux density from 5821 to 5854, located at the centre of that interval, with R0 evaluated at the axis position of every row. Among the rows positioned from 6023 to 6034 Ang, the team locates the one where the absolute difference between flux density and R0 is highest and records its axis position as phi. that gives 6023.83 Ang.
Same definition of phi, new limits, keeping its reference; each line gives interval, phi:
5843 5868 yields 5856.96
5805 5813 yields 5805.94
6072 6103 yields 6102.01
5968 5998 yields 5983.74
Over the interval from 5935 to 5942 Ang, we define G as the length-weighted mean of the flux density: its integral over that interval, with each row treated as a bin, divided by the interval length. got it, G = 20.9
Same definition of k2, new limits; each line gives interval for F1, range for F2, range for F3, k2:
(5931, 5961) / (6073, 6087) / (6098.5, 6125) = 406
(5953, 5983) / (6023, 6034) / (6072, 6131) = 448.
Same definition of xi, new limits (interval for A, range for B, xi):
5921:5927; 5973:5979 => -2.3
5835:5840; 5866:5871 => -2.6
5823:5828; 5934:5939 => -2.5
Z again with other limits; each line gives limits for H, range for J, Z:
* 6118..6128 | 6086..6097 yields 8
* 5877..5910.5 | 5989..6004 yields 15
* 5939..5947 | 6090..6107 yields 5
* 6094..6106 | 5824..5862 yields 42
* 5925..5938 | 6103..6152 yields 5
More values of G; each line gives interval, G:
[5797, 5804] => 22.3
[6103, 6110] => 20.1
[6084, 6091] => 21.1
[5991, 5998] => 21.2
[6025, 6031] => 21.0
